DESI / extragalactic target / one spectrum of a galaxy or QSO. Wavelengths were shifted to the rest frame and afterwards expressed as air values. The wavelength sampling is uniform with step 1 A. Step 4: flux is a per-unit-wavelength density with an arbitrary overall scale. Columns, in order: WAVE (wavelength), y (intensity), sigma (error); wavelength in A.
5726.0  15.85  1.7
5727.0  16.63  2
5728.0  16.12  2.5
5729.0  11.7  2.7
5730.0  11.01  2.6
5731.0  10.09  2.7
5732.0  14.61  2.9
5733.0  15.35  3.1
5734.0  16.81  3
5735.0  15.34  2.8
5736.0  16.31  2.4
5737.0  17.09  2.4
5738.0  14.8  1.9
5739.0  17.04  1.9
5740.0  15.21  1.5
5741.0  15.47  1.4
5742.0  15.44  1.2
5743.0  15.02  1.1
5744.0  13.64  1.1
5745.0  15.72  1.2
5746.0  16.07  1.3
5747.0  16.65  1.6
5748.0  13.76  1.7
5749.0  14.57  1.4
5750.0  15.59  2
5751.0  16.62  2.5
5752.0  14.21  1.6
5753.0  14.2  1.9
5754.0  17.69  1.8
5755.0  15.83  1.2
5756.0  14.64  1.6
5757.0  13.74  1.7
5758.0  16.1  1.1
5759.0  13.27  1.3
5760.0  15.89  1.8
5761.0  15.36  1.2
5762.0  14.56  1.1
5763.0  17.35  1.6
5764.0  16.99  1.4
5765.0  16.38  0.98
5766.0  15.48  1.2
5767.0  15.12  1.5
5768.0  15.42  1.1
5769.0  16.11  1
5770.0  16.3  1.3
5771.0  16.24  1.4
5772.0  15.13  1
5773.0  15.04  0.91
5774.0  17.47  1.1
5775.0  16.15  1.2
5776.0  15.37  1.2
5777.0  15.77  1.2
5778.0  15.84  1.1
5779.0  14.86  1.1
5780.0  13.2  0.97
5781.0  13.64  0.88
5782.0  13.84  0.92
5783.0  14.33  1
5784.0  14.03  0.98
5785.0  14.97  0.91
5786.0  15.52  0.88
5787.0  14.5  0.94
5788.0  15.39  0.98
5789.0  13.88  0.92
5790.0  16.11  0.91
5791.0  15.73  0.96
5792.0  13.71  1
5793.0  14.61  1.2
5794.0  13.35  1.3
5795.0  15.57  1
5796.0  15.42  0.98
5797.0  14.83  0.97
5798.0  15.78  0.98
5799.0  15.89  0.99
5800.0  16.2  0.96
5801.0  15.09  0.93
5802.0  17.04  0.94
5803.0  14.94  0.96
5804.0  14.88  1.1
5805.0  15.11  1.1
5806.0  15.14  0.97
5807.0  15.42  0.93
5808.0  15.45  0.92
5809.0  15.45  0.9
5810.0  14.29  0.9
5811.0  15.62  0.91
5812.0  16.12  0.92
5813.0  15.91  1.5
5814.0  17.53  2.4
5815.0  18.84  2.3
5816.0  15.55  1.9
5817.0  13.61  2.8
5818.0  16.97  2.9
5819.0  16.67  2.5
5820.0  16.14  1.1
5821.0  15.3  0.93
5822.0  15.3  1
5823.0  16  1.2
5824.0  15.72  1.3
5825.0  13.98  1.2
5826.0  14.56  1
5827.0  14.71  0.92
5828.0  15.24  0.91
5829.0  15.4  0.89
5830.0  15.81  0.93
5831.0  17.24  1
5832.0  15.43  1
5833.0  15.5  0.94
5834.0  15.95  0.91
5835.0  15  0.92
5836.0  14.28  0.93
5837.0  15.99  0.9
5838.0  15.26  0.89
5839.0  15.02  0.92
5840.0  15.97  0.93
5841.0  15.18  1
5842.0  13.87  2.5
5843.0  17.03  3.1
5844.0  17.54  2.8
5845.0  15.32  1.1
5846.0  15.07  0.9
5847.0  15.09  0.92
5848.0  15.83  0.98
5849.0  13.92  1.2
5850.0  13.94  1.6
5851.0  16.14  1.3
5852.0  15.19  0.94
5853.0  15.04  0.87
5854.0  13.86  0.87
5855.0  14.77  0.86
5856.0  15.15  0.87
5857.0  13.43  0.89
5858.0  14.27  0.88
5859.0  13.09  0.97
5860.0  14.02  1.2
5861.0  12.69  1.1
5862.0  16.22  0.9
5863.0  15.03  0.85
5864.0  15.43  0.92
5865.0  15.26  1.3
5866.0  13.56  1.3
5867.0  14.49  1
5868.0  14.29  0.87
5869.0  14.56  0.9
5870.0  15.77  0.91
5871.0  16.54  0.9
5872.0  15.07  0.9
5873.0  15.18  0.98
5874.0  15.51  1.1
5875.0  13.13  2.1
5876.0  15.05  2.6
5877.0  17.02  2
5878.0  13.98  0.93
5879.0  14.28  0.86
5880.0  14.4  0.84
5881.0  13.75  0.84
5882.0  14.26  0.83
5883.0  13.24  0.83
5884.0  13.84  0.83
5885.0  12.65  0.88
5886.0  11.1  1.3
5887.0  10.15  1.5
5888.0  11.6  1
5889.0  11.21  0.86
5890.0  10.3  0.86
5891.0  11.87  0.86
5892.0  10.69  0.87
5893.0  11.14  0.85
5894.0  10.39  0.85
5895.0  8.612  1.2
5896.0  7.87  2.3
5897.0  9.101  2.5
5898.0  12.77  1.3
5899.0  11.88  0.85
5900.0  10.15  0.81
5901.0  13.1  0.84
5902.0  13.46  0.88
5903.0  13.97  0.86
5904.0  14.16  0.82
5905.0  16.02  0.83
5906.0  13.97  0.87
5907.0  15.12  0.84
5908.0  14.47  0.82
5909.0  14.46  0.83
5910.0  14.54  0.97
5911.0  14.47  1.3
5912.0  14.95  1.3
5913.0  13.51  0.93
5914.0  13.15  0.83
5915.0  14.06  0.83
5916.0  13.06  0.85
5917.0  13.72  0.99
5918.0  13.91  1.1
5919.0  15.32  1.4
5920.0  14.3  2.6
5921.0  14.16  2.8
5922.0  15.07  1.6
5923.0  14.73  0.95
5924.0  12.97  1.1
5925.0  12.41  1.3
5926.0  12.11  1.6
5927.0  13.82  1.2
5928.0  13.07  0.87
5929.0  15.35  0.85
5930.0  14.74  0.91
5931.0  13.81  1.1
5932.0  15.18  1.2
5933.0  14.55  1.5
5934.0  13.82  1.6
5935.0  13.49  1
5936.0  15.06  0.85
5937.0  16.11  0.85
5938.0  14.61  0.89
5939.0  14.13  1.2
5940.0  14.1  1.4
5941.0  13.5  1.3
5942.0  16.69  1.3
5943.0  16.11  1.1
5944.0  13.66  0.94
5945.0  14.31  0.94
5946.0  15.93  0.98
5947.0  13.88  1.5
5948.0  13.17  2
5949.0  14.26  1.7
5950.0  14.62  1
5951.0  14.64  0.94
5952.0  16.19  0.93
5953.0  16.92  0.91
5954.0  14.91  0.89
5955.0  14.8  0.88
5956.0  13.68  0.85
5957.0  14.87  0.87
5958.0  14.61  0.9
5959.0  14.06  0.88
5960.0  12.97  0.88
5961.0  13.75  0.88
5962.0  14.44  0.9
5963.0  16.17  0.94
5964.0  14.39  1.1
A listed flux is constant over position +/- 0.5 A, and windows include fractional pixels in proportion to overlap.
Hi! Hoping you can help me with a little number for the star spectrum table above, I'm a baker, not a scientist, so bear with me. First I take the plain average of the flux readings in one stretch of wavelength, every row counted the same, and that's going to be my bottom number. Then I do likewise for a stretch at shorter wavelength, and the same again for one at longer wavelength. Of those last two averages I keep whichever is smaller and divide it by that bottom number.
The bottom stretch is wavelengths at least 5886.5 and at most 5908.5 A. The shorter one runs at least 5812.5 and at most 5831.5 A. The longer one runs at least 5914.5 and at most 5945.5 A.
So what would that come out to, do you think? 1.20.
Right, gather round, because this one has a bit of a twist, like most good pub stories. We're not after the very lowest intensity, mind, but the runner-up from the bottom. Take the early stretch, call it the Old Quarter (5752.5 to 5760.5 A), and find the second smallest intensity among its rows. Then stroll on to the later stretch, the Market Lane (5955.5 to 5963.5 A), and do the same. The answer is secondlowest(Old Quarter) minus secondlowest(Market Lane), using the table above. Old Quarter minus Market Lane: 0.06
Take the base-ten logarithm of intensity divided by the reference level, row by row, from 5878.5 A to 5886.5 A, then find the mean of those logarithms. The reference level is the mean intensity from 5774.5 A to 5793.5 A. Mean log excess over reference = -0.044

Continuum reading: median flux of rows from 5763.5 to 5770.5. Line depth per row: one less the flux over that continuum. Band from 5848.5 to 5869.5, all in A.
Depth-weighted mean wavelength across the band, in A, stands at 5859.1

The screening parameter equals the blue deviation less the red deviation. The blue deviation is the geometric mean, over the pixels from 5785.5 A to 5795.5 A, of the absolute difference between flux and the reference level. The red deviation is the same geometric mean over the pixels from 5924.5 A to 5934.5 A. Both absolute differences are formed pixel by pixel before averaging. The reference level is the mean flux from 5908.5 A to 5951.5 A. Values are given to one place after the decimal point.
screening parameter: 0.0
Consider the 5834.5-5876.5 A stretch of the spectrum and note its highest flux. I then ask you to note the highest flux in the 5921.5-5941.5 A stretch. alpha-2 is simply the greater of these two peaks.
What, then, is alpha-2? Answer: 17.5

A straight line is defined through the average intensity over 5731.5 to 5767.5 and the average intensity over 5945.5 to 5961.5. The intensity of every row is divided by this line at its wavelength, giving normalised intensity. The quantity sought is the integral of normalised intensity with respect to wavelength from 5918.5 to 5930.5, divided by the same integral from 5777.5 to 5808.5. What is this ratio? 0.4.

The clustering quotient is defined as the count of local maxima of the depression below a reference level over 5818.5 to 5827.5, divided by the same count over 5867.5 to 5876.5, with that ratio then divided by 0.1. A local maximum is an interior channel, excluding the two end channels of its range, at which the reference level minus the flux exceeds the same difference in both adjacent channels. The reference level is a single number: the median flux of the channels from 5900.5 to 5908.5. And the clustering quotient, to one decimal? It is 5.0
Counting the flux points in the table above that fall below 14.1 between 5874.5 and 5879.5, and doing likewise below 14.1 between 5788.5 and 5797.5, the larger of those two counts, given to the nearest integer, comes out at 3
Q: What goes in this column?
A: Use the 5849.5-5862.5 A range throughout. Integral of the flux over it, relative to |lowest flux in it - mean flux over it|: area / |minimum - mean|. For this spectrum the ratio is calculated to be 107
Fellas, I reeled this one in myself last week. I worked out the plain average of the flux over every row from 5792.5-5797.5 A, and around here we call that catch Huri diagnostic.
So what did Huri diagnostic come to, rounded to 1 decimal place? 14.8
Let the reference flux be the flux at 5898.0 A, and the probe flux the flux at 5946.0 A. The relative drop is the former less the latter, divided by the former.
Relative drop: -0.25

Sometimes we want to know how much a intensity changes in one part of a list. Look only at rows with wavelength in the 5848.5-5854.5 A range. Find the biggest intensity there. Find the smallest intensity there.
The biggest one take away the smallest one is 2.3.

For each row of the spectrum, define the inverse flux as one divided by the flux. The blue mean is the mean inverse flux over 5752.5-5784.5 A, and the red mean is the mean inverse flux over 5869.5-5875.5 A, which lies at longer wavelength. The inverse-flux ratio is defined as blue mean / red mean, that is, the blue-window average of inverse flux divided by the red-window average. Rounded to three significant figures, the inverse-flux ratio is 0.991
